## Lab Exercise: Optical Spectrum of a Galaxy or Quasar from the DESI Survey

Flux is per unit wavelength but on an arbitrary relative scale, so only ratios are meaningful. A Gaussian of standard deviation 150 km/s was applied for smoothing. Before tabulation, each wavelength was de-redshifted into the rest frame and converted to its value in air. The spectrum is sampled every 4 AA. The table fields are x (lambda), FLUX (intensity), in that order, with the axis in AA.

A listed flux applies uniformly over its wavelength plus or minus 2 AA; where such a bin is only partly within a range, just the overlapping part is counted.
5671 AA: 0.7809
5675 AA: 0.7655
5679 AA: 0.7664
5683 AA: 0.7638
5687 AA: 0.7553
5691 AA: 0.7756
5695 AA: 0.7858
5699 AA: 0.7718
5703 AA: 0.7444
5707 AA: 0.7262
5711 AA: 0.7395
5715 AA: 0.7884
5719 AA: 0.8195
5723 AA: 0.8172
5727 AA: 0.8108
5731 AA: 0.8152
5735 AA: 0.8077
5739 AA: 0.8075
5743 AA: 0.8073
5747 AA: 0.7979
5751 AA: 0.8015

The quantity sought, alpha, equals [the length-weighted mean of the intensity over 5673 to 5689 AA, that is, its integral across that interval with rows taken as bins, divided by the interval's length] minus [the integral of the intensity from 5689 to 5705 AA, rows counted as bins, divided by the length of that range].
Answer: -0.007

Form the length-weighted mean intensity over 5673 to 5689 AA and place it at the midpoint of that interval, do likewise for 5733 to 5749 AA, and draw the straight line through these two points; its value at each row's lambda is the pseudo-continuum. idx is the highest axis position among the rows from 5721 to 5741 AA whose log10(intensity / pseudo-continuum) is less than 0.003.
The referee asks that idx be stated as 5739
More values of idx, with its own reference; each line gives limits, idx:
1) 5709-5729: 5715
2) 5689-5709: 5707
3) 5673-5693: 5687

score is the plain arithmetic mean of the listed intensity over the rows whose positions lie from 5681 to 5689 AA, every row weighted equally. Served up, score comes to 0.76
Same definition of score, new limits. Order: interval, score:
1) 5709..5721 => 0.78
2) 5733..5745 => 0.81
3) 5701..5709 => 0.74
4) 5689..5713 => 0.76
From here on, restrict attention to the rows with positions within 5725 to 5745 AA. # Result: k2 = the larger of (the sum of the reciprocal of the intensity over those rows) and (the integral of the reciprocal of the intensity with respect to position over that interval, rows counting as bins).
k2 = 24.7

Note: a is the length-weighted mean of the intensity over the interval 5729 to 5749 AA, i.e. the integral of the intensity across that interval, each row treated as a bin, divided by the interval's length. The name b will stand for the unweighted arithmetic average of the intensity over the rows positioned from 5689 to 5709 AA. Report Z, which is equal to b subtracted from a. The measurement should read 0.05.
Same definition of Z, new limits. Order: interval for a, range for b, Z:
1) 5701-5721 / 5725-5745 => -0.05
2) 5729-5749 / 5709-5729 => 0.01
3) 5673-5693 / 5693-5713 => 0.01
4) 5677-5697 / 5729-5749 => -0.04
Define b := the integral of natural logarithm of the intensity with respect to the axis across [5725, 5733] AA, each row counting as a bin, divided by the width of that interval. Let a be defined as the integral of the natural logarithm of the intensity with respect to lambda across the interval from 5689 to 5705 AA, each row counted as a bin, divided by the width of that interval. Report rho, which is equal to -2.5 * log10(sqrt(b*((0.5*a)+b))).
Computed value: 1.443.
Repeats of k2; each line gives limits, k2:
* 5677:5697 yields 26.0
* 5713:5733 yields 24.7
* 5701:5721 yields 26.2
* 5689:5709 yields 26.3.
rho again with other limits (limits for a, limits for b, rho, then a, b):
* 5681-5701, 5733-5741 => 1.417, -0.26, -0.214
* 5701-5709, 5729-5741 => 1.394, -0.31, -0.211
